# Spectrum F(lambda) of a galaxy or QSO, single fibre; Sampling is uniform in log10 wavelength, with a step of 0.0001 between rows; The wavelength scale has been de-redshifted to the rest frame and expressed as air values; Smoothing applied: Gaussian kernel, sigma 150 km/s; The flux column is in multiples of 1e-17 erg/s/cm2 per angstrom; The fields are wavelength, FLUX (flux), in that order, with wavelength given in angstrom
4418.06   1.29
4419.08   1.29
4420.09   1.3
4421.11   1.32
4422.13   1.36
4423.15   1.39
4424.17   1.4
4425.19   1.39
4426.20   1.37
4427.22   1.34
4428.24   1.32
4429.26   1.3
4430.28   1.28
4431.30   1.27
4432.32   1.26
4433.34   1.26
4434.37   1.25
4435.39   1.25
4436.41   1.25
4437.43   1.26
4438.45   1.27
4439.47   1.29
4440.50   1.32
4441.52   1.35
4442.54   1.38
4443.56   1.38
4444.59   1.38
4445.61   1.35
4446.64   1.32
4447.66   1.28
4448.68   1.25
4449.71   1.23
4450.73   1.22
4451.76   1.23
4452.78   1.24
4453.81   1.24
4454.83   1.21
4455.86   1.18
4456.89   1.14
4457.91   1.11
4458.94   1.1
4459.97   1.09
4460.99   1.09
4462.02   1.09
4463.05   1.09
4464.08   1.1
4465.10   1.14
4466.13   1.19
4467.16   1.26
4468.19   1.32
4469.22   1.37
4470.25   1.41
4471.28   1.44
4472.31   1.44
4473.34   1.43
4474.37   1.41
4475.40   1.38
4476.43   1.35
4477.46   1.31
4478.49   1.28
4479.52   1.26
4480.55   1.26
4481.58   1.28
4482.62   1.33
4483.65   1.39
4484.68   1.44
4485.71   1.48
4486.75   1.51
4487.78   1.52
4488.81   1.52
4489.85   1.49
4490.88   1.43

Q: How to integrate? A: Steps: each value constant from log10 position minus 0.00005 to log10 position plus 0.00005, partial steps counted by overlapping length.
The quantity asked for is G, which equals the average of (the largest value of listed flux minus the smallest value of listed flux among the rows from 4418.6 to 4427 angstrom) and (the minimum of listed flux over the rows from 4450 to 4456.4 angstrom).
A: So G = 0.645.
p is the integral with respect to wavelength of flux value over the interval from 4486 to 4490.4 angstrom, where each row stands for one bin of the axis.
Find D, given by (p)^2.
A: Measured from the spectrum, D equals 44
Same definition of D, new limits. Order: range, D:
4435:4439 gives 25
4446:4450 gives 26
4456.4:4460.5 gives 21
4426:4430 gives 28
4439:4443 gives 28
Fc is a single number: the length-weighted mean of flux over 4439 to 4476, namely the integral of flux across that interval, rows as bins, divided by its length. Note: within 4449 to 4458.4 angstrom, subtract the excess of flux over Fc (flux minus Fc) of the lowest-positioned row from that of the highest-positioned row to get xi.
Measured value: -0.1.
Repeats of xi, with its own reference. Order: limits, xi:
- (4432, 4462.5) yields -0.2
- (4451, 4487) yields 0.3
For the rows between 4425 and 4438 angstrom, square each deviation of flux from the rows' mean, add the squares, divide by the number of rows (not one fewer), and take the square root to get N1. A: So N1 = 0.046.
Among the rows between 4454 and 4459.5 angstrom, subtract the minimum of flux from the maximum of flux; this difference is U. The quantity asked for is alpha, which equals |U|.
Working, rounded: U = 0.110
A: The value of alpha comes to 0.11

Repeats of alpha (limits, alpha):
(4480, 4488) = 0.26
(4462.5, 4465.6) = 0.05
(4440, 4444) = 0.06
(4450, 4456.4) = 0.06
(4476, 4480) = 0.09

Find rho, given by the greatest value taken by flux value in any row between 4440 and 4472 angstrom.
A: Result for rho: 1.44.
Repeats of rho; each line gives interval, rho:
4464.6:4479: 1.44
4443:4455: 1.38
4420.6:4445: 1.4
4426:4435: 1.37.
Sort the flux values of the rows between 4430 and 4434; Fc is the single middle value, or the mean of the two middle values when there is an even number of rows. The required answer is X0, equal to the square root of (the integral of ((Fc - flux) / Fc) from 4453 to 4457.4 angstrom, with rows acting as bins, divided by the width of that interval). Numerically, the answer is 0.23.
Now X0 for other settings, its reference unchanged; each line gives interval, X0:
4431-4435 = 0.07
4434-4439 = 0.08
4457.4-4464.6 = 0.37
